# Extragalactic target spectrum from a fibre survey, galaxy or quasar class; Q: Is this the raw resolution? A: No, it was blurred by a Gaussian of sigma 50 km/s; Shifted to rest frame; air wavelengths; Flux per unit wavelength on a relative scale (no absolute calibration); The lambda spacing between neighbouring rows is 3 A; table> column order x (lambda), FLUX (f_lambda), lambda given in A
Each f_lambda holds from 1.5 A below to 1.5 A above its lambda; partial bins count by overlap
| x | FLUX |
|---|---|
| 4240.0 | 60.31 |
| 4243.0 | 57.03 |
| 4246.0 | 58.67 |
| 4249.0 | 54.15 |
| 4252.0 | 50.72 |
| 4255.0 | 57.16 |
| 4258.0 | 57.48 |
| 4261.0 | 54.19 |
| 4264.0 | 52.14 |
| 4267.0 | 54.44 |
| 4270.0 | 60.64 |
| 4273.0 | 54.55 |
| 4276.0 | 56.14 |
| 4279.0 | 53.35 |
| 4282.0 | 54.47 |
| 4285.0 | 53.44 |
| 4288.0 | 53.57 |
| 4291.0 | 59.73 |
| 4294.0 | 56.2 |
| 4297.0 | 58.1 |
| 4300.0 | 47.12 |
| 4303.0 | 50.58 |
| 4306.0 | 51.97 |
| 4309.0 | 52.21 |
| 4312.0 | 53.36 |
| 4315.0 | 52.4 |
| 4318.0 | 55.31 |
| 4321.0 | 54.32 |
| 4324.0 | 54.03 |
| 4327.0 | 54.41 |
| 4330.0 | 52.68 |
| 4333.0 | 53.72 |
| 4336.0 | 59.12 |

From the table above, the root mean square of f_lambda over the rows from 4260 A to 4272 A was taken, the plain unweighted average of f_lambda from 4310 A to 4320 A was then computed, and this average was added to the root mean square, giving 109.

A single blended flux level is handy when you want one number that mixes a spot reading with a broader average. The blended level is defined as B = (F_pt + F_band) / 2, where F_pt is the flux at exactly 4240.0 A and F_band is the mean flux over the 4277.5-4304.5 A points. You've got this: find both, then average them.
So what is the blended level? 57.2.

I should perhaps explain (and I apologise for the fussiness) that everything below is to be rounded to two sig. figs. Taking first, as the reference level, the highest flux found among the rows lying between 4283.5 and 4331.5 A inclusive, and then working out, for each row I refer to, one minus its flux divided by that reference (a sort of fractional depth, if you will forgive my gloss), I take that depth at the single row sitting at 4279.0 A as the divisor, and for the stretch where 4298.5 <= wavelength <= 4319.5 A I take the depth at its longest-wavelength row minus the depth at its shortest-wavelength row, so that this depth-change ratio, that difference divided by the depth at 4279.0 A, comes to -1.3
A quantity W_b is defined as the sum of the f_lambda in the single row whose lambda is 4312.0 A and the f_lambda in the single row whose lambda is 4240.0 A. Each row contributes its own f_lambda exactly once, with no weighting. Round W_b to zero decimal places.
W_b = 114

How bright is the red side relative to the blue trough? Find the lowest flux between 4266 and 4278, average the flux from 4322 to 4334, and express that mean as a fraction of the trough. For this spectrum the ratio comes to 0.99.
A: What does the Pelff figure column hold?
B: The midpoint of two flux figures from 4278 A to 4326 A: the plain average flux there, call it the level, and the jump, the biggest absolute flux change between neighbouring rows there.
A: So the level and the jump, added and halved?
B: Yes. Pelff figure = 32.4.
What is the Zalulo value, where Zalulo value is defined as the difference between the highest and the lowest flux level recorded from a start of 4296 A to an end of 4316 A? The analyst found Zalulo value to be 11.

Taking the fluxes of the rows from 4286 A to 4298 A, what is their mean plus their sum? 284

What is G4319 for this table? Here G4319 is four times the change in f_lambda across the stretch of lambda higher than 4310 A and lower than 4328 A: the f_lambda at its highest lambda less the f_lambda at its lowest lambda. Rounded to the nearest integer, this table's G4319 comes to 4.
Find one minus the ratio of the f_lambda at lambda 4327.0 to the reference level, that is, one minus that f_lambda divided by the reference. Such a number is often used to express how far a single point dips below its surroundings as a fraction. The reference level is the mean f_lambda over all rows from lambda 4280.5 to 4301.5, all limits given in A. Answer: 0.005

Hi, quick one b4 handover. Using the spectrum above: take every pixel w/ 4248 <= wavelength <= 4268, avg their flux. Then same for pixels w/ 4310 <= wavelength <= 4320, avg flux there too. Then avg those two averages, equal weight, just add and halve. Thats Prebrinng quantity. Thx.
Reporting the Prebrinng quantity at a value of 54.0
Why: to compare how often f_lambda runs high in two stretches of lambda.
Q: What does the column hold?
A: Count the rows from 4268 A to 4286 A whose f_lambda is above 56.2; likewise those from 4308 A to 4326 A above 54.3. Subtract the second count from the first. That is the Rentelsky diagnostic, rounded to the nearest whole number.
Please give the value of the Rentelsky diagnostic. -1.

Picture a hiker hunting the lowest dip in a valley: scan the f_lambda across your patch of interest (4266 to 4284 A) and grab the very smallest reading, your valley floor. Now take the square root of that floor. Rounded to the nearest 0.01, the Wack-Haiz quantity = 7.30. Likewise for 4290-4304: 6.86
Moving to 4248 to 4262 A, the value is 7.12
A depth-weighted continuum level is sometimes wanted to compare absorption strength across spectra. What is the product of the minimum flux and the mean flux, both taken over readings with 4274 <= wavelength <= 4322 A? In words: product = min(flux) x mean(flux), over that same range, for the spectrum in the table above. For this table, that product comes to 2539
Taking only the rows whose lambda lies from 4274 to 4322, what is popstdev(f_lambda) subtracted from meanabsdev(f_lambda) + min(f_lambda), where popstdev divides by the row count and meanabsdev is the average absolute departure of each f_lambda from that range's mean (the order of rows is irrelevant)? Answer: 46.4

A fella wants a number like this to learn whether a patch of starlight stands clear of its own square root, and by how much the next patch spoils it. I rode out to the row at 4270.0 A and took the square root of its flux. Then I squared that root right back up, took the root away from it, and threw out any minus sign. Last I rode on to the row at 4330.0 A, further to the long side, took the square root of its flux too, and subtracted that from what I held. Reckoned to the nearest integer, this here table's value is 46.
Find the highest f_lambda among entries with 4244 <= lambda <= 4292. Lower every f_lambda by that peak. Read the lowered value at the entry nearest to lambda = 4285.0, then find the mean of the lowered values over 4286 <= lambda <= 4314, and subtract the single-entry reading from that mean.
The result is 0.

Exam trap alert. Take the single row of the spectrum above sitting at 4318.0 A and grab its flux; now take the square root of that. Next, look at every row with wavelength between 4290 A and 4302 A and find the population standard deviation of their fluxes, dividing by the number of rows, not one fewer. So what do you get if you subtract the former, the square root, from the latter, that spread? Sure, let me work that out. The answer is -2.6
